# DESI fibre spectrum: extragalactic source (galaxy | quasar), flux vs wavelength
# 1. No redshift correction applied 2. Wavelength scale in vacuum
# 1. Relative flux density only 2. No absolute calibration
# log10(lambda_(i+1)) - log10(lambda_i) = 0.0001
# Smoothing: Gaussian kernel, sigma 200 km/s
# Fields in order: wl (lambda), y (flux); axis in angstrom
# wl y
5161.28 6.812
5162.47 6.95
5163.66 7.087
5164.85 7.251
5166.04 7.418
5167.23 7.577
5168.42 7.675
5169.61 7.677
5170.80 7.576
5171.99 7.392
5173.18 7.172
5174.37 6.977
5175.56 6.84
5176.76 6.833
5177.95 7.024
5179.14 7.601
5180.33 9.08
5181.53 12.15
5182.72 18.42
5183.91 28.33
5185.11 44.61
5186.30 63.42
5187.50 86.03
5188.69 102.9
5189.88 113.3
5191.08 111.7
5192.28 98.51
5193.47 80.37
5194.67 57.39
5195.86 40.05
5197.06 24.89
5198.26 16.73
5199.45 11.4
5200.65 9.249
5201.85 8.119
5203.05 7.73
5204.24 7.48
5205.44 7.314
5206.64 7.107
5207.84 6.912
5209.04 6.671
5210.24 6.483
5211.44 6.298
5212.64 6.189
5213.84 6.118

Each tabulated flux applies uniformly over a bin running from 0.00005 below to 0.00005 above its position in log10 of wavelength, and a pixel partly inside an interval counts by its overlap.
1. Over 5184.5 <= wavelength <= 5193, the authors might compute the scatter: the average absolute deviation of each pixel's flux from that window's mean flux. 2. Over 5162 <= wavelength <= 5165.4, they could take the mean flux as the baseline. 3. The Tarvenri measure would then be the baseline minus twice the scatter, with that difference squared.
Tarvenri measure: 1154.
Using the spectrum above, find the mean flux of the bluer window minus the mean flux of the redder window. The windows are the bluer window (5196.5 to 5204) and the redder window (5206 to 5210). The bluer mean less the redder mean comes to 6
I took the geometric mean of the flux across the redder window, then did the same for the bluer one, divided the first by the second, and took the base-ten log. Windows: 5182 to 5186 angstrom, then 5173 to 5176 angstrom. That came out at 0.6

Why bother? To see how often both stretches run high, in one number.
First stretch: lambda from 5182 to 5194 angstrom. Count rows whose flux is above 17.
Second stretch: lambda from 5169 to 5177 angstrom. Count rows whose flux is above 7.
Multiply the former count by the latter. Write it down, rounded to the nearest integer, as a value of 40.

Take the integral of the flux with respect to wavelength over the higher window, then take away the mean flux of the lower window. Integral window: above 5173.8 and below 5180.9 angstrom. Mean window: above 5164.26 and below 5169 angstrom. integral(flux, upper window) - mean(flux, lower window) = 45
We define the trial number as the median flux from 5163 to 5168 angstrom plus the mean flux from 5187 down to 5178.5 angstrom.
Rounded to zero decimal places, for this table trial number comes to 34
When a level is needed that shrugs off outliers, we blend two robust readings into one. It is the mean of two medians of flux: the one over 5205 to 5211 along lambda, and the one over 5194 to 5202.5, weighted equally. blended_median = 12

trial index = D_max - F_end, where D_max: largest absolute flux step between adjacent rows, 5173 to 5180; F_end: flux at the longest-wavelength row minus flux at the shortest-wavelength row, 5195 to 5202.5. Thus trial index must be 33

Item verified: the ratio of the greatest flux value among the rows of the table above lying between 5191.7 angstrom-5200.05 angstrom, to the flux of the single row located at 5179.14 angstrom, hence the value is 13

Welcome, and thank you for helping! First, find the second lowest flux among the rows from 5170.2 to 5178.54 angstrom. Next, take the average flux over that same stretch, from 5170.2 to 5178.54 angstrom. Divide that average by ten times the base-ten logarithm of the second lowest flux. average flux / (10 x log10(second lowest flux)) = 0.85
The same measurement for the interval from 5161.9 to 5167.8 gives 0.85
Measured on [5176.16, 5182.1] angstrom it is 1.01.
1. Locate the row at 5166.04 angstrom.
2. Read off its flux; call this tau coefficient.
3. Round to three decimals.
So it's 7.418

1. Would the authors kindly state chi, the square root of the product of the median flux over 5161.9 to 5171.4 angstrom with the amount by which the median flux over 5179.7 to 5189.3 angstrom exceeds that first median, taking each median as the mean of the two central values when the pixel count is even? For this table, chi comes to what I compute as 14.7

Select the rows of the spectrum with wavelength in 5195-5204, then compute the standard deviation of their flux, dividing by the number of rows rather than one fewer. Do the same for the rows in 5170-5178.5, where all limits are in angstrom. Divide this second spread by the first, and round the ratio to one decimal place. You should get 0.0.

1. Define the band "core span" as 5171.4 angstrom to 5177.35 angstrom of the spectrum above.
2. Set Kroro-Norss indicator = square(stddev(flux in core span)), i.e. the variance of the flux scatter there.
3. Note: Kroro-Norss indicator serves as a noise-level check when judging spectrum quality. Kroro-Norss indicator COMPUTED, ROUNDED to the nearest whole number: 0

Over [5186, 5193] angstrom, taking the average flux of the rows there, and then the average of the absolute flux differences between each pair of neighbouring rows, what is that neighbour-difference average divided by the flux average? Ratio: 0.13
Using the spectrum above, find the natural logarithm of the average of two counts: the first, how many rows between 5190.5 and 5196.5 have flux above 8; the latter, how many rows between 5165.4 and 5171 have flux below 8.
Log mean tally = 1.6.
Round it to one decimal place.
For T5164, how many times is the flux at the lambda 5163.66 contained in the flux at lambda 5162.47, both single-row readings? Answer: 1.0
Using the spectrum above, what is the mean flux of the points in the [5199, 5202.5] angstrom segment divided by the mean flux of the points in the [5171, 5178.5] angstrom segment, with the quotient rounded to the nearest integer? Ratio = 1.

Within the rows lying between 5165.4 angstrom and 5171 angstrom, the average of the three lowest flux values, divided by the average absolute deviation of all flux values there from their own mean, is 103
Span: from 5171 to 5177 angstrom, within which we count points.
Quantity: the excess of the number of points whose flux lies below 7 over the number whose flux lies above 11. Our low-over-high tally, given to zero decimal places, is 3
